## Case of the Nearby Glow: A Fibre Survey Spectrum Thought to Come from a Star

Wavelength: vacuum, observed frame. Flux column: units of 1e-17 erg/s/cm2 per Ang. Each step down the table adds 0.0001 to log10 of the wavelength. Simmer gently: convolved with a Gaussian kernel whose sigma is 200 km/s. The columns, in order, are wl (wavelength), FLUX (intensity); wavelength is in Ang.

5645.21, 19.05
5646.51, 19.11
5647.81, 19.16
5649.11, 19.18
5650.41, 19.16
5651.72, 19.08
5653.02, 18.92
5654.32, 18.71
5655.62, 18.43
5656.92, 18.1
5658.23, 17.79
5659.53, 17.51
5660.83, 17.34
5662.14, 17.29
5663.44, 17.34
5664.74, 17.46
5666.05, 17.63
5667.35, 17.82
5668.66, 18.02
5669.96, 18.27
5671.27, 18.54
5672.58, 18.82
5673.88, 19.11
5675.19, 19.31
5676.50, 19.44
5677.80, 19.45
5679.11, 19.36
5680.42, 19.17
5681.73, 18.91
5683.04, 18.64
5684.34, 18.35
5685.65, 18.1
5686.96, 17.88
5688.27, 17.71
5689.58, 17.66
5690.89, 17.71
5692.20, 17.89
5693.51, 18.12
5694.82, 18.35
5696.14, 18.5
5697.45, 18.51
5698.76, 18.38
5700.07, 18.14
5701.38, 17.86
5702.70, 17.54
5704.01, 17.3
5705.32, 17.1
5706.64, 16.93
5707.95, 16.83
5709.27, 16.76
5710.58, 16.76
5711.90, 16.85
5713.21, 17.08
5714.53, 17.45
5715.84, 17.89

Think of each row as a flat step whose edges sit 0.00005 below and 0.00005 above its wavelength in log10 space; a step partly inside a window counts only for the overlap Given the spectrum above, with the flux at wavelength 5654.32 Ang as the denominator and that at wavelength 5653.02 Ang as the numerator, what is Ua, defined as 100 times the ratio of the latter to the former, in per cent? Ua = 101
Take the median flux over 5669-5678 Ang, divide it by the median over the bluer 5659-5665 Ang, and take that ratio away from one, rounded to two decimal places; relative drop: -0.10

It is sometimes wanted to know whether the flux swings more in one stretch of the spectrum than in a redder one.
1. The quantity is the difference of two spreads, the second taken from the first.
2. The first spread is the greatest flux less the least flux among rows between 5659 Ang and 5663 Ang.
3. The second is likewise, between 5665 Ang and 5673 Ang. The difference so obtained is -1.0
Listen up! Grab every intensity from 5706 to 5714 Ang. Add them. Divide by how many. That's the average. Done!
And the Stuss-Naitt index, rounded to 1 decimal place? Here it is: 16.9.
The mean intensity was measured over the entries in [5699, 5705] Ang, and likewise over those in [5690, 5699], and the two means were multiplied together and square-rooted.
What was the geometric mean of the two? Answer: 18.0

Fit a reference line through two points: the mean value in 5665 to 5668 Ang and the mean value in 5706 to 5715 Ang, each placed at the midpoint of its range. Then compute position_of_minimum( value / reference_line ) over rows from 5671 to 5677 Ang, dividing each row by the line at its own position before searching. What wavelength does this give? 5671.27 Ang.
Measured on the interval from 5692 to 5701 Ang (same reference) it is 5692.20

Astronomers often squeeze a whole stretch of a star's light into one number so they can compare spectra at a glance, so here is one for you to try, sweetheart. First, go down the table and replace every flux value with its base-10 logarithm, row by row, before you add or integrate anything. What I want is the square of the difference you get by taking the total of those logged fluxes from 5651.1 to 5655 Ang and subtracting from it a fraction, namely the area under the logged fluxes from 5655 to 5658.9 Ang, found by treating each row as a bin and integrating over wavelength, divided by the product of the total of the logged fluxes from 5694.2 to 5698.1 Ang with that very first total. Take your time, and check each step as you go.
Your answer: 12.2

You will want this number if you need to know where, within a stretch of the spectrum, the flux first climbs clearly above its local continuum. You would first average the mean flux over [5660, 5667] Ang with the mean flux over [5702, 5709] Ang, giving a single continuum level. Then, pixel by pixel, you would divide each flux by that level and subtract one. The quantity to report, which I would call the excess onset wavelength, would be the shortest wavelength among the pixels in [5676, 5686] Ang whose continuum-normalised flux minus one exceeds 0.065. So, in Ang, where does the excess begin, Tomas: 5676.50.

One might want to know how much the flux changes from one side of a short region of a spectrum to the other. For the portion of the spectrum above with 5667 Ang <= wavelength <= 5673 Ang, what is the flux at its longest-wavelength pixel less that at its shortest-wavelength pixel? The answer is 1.0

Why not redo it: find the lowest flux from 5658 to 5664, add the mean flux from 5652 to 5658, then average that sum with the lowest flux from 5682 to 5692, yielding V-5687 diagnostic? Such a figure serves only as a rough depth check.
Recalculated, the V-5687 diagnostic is 26.74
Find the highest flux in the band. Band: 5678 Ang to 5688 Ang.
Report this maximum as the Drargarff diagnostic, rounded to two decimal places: 19.36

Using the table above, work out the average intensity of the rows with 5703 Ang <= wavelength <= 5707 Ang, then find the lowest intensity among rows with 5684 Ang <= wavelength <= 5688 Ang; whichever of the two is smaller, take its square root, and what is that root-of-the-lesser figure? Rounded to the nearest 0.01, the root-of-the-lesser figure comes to 4.14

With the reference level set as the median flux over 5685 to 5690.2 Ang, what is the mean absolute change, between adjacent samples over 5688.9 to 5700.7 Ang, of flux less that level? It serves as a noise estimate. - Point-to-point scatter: 0.15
